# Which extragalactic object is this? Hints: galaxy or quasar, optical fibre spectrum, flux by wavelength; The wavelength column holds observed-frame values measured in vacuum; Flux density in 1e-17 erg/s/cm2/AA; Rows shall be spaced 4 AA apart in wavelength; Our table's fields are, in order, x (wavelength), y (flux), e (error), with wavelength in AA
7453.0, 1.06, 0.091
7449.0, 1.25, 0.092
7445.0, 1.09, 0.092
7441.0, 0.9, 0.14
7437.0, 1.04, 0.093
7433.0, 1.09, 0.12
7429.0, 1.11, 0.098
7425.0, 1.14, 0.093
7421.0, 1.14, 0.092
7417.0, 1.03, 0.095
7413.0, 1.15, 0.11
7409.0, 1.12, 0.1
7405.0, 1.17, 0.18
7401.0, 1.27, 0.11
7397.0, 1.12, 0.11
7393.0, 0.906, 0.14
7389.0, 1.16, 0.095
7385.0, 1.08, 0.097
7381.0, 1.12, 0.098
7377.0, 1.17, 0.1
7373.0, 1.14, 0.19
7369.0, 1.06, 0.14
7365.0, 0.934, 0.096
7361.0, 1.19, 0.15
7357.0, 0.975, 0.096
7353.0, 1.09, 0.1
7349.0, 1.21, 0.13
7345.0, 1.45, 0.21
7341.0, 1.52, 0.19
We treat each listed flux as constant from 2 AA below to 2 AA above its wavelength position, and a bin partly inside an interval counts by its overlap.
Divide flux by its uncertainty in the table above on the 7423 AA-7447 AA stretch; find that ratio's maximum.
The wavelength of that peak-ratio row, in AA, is 7425.0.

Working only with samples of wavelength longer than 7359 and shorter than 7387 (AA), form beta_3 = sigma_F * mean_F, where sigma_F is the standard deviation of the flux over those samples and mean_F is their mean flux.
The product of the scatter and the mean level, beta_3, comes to 0.09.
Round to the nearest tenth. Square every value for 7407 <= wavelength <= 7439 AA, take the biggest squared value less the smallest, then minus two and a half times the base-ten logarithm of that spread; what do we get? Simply 1.5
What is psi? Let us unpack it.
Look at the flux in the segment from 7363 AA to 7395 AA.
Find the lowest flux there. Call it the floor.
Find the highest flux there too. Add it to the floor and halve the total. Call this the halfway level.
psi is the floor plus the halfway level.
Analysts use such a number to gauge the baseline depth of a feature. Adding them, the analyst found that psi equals 1.94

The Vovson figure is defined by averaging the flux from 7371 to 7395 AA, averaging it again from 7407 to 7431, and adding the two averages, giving 2.211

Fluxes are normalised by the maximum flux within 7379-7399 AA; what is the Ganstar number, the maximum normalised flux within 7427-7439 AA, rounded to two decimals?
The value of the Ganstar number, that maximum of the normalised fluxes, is 0.96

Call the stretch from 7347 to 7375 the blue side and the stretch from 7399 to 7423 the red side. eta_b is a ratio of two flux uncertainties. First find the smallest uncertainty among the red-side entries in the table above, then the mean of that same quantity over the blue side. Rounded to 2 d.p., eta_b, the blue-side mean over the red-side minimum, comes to 1.40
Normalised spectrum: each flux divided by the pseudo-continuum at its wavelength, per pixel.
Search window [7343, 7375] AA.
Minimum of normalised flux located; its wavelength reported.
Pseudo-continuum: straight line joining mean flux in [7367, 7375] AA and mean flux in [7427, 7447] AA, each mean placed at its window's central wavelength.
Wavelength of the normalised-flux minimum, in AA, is 7365.0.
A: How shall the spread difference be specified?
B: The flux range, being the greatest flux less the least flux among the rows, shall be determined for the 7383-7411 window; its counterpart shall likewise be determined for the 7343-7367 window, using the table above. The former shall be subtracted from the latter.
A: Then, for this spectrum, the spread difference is 0.152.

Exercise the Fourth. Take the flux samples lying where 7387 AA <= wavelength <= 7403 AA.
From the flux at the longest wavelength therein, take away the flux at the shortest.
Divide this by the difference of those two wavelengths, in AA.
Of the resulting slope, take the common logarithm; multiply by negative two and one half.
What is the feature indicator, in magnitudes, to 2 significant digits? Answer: 5.1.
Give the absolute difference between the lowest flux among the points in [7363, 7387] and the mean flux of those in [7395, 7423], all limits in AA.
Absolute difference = 0.21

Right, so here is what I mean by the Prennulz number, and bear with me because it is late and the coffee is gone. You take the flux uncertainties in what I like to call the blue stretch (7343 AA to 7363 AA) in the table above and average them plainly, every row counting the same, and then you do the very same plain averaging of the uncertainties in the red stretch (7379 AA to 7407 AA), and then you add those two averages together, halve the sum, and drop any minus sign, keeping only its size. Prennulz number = 0.1279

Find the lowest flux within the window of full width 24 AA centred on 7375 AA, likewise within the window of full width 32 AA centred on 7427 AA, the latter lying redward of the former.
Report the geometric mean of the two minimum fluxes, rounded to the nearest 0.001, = 0.917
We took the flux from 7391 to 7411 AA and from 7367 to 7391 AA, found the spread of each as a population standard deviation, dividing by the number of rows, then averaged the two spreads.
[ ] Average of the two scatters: 0.080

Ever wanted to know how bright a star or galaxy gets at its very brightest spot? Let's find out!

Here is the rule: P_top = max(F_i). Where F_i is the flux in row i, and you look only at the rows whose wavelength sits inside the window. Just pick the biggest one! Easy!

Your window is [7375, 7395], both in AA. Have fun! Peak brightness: 1.17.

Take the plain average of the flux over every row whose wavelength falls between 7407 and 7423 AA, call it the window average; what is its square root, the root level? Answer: 1.05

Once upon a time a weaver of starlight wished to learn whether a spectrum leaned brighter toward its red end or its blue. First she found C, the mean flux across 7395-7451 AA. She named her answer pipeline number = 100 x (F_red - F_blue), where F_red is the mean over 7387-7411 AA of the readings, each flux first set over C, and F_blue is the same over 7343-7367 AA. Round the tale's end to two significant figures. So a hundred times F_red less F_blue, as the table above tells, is -1.5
